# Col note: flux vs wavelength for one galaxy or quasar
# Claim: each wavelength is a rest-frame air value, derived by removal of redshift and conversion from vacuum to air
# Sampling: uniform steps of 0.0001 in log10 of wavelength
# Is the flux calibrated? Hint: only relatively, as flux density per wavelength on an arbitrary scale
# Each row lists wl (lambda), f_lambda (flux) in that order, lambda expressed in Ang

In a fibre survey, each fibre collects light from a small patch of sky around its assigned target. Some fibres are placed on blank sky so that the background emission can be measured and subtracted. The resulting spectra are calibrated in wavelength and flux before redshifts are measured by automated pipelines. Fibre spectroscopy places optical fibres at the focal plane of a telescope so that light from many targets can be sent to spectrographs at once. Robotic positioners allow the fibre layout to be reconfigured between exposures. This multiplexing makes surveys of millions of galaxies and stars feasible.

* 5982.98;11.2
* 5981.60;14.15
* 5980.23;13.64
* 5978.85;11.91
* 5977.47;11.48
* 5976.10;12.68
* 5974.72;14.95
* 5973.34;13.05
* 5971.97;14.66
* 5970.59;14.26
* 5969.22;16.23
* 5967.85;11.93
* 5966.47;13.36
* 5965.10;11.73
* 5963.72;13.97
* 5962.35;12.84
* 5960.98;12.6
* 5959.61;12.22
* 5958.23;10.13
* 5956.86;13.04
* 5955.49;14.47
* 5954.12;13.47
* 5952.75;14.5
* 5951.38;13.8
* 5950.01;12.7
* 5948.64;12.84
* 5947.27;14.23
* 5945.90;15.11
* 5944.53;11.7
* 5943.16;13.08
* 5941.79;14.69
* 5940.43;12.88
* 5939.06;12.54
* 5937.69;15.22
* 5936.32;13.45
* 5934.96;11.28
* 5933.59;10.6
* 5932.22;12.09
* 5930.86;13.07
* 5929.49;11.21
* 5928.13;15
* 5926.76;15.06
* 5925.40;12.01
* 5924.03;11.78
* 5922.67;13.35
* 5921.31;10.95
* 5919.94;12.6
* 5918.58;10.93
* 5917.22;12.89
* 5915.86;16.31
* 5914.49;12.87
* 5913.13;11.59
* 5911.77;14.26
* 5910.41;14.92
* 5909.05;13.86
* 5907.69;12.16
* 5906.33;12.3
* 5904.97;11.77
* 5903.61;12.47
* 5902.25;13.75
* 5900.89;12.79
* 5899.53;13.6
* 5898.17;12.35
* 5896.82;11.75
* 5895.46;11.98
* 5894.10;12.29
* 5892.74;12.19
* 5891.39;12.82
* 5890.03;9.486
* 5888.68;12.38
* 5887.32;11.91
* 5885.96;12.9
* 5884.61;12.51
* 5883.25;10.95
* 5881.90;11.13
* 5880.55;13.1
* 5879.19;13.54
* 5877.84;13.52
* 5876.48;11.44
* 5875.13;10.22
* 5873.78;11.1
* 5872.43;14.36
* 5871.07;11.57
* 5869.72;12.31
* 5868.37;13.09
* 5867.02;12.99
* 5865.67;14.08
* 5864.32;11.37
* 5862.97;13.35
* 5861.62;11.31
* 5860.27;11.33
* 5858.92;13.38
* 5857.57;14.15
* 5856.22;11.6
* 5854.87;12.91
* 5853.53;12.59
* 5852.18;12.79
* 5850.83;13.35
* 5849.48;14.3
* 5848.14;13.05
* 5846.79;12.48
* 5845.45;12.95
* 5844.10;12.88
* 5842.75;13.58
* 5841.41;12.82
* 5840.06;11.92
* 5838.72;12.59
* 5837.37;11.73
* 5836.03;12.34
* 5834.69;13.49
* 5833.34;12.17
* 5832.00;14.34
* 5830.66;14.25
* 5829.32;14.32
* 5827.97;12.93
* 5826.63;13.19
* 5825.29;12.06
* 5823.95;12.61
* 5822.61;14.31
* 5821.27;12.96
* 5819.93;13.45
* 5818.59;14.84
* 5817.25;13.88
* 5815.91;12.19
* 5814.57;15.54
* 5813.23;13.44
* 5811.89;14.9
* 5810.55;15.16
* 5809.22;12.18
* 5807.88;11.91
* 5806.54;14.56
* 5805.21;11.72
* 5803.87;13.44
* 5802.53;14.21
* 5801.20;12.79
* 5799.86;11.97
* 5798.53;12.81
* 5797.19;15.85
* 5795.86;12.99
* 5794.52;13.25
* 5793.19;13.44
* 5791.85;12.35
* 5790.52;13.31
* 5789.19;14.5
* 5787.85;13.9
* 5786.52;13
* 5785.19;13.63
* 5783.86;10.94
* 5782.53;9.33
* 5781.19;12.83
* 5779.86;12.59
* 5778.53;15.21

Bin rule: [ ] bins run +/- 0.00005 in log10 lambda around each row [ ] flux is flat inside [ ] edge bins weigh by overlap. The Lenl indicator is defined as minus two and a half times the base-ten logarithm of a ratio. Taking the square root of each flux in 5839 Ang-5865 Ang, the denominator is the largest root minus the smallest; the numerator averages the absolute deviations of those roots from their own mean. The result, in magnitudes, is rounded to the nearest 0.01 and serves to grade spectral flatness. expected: 1.57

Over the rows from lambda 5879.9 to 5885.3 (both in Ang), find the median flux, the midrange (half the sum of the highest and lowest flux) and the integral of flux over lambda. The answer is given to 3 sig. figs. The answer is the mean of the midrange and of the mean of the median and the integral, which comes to 25.1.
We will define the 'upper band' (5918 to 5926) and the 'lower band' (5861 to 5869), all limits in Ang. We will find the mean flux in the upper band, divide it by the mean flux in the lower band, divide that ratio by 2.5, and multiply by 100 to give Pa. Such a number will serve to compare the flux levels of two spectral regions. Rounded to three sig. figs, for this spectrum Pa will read 37.6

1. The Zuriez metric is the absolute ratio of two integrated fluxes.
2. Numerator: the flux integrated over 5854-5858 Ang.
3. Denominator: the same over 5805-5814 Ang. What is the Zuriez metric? 0.42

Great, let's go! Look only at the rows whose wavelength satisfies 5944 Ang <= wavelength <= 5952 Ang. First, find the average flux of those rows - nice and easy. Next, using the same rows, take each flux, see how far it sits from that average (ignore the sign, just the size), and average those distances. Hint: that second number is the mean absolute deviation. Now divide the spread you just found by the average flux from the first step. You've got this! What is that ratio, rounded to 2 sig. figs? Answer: 0.073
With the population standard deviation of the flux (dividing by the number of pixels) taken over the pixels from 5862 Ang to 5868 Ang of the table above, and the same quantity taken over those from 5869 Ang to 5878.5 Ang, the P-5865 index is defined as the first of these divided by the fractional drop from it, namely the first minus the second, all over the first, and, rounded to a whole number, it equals -3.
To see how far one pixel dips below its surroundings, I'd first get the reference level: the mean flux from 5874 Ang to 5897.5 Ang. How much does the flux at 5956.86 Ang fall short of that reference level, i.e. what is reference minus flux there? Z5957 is -1.0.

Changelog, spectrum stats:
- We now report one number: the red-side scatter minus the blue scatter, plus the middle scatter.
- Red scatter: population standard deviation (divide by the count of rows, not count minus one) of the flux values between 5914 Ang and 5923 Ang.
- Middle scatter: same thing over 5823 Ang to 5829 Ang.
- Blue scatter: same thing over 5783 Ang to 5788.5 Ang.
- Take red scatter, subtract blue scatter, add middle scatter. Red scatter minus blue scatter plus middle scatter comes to 0.93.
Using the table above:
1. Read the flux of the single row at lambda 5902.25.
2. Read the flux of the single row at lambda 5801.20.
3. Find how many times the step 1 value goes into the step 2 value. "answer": 0.93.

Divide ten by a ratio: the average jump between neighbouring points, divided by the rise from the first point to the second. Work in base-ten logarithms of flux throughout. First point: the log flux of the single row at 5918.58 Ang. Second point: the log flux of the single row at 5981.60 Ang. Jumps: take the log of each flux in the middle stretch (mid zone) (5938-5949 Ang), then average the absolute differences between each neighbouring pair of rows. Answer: 22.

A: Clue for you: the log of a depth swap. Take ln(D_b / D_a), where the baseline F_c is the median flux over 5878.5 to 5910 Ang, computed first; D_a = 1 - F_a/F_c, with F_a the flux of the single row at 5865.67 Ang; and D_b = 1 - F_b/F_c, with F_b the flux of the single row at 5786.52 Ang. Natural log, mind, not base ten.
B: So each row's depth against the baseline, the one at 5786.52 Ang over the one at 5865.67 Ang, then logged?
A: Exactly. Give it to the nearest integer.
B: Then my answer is -1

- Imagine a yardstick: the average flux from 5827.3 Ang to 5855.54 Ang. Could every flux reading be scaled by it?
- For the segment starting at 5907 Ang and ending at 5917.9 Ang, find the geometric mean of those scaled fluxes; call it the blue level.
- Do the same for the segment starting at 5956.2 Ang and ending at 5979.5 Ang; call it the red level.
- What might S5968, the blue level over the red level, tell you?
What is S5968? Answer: 1.05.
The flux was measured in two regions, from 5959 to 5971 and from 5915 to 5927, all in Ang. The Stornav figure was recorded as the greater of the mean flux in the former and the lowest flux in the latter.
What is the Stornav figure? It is 13.2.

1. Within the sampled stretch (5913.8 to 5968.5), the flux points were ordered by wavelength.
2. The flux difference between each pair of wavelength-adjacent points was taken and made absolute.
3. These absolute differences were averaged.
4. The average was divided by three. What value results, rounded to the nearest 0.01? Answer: 0.54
